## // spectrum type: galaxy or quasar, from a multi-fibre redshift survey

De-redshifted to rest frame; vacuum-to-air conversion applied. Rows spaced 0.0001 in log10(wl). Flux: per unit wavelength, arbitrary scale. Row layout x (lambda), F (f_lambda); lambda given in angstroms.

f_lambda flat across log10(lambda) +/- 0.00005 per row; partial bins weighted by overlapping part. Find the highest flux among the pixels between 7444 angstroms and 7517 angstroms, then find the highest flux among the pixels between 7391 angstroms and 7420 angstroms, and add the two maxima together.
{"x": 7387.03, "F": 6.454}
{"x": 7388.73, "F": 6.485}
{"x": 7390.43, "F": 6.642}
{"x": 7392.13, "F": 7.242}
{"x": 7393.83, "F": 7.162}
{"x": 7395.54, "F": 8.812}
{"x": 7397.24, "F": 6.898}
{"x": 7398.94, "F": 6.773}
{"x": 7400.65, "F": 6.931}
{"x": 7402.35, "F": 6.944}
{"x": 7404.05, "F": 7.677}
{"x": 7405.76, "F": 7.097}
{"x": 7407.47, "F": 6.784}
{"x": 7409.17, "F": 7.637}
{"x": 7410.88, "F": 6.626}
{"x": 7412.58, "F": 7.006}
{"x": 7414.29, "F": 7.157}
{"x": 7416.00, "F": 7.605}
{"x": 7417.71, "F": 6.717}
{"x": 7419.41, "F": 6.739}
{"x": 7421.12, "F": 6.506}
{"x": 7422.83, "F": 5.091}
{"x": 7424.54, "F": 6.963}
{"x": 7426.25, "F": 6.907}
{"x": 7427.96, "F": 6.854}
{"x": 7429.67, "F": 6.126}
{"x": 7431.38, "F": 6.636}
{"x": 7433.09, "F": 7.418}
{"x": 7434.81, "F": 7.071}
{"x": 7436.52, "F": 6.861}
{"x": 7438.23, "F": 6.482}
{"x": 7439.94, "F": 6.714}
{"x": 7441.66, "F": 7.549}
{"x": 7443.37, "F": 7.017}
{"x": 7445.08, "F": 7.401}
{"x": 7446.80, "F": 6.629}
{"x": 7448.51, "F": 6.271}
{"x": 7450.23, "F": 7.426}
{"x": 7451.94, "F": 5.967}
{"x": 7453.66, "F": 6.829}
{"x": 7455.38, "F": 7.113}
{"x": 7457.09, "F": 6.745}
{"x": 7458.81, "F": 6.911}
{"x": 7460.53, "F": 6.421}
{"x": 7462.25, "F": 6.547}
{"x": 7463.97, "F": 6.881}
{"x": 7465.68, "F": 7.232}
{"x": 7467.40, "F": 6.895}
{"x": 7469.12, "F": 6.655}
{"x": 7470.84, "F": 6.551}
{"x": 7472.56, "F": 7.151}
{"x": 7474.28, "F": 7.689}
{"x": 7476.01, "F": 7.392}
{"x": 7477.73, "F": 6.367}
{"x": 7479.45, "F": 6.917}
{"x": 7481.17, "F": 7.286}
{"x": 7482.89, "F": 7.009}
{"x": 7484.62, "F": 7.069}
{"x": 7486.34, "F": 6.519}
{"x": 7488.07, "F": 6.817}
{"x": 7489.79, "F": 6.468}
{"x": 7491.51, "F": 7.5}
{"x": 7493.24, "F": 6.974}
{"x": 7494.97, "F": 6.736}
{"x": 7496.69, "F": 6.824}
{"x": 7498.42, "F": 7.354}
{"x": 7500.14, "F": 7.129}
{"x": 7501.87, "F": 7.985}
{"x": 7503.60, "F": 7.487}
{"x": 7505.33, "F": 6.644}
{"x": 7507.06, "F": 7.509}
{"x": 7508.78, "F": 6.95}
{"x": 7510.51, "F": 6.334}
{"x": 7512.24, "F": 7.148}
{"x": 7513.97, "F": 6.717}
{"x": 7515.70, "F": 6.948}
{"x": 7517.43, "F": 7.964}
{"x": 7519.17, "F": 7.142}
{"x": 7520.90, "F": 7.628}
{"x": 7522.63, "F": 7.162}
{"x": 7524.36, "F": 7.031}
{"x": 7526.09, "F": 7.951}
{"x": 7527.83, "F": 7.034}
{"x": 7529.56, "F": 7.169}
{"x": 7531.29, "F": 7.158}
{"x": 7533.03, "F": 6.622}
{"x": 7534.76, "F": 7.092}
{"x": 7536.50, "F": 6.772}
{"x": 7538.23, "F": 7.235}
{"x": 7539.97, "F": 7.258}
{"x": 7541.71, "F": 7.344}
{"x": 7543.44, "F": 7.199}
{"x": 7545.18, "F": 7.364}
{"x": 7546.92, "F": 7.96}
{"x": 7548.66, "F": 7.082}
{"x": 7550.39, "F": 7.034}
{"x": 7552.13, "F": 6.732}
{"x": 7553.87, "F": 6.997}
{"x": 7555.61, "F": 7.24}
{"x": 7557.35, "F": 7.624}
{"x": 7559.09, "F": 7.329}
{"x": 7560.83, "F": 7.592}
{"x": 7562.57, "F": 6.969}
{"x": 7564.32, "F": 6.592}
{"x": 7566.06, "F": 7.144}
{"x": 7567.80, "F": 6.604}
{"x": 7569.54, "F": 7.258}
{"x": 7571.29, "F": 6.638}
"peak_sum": 16.8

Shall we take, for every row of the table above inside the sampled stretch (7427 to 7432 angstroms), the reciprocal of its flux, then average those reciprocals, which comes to 0.153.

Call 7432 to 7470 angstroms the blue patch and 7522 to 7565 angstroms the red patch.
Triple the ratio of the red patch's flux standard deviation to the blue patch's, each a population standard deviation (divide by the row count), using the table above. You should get 2.6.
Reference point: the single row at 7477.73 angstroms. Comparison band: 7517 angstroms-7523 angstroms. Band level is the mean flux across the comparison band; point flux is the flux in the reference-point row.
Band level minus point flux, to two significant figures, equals 1.1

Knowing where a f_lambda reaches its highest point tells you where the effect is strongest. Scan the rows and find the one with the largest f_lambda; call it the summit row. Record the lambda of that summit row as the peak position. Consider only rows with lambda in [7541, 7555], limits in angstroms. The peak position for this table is 7546.92 angstroms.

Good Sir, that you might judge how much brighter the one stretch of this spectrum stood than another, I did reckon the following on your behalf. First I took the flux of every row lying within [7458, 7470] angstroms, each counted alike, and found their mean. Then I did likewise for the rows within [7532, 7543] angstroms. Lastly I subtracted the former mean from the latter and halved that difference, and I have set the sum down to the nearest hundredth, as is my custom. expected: 0.13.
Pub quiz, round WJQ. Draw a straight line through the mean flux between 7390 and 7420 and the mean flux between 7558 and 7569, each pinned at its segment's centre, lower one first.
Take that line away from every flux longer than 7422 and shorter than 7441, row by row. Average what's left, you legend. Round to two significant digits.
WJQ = -0.47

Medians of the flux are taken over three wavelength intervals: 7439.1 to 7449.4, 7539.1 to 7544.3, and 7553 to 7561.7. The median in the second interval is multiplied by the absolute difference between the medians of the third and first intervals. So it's 3.4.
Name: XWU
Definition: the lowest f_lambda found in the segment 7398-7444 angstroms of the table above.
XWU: 5.091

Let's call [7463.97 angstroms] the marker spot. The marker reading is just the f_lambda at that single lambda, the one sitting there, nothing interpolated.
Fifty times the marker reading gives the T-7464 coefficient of 344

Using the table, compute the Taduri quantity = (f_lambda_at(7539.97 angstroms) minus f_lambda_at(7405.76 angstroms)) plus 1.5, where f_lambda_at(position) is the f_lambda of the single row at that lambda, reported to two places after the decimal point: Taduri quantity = 1.66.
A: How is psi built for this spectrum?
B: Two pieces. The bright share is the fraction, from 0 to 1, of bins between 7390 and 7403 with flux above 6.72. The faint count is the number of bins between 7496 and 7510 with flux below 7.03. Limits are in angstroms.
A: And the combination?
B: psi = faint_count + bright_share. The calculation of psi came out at 3.9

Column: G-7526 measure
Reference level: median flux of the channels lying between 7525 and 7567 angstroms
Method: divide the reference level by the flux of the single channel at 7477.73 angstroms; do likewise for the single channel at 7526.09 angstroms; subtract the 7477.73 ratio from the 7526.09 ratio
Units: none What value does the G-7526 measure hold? -0.22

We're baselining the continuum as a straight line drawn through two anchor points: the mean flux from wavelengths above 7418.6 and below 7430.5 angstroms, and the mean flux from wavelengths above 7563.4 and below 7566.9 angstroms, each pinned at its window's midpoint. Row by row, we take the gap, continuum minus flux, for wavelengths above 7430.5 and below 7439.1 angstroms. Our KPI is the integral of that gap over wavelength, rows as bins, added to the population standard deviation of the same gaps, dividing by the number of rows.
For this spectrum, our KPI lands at -3.2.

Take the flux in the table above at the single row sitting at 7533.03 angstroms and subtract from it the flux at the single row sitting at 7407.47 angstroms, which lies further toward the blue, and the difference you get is -0.2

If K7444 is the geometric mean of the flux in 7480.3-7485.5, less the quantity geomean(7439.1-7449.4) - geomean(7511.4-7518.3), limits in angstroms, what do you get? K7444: 7.4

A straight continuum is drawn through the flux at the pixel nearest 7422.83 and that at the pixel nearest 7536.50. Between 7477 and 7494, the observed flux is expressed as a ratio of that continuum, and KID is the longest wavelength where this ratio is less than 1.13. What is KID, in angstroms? 7489.79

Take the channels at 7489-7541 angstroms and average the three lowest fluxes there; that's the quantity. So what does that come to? 6.47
